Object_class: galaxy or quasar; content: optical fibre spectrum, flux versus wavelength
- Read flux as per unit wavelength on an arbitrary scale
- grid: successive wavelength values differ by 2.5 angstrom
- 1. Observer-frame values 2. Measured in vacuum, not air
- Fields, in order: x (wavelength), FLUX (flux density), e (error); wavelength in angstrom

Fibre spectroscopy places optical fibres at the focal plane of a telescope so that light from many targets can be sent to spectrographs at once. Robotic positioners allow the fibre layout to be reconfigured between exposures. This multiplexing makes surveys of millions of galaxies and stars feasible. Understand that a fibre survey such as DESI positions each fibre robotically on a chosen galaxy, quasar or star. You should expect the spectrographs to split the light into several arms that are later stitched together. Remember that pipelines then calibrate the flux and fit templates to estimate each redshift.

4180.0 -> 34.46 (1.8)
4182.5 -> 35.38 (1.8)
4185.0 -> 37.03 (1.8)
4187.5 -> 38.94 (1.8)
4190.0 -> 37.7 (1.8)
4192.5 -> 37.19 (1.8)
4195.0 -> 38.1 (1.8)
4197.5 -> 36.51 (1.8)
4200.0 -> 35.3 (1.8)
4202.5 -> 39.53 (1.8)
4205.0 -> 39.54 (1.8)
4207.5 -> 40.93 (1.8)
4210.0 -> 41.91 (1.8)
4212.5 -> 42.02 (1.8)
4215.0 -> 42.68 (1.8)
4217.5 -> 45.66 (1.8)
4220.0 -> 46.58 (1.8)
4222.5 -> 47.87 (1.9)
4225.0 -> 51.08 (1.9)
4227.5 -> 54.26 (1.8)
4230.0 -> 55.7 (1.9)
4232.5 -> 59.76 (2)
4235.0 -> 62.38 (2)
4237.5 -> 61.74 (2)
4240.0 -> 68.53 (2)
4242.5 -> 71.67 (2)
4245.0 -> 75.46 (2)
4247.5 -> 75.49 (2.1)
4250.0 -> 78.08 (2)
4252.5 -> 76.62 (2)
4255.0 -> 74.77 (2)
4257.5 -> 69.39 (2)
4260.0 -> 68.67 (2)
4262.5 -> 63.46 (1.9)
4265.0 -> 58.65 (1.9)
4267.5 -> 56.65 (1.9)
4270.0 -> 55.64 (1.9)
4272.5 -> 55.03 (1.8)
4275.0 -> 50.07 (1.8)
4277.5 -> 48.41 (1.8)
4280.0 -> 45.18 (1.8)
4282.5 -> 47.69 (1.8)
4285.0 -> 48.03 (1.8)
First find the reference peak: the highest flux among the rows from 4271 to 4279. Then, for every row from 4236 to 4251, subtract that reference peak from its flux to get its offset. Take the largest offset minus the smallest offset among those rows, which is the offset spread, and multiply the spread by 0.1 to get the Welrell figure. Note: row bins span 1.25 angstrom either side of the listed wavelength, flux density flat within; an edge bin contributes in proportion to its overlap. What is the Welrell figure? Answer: 1.6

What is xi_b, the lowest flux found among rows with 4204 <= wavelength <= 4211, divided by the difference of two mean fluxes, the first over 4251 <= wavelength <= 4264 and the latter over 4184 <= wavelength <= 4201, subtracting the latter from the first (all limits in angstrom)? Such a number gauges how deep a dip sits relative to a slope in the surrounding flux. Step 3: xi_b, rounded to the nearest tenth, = 1.2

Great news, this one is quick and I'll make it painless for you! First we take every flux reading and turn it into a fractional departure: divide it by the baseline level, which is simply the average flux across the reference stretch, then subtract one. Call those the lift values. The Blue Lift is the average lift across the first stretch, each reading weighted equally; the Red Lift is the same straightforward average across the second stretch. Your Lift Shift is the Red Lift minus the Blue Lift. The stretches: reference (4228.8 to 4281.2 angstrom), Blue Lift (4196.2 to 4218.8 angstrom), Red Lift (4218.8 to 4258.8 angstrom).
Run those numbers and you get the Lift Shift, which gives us 0.38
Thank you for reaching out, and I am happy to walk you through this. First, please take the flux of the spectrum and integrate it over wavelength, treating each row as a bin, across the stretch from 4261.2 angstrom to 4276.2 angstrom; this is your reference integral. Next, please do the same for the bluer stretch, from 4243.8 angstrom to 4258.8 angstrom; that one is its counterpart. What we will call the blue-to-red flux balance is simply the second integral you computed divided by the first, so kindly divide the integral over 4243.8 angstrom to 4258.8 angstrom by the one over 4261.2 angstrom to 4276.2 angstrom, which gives 1.3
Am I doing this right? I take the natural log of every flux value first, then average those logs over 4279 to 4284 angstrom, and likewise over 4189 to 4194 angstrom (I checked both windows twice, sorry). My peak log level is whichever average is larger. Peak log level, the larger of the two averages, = 3.8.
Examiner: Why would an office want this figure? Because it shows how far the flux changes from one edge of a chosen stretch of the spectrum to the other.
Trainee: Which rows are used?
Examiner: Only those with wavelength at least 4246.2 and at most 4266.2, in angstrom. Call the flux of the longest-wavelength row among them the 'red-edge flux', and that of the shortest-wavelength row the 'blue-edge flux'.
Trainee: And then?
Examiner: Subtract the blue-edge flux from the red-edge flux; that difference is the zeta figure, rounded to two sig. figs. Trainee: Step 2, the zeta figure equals -17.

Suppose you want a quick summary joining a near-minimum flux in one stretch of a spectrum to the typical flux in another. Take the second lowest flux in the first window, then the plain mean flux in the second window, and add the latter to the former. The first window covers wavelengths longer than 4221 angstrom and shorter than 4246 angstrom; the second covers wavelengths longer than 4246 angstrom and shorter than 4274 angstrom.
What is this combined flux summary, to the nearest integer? 118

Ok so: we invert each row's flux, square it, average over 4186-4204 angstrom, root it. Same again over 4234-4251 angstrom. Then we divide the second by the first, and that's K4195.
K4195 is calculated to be 0.54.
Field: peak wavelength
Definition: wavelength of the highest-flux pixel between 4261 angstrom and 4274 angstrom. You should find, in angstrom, 4262.5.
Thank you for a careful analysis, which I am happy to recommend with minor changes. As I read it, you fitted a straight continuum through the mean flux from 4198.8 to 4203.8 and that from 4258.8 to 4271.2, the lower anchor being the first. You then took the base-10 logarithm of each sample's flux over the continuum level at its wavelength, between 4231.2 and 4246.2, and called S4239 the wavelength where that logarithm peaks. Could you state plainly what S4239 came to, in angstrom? 4245.0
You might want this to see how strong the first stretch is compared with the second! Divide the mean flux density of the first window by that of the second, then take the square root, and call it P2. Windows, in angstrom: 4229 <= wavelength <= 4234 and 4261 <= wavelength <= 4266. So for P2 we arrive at 0.97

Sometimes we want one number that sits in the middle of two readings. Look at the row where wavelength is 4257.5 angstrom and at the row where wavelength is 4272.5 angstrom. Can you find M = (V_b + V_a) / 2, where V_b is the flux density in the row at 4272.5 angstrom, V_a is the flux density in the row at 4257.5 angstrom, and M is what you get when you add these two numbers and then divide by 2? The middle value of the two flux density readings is 62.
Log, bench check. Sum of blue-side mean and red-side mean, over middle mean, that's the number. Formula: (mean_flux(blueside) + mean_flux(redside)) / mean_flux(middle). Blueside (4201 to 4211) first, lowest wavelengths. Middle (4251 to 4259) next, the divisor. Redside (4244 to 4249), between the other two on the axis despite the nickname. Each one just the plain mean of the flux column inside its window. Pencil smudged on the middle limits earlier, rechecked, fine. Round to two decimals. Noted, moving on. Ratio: 1.58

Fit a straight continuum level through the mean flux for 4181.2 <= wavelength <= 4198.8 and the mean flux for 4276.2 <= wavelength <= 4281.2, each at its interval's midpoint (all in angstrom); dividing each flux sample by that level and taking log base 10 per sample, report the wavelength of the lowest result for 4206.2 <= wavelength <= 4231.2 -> 4207.5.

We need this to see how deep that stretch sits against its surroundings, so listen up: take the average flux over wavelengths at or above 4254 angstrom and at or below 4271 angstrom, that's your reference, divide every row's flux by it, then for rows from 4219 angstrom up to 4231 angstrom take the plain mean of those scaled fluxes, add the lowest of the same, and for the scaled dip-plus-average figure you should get 1.5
